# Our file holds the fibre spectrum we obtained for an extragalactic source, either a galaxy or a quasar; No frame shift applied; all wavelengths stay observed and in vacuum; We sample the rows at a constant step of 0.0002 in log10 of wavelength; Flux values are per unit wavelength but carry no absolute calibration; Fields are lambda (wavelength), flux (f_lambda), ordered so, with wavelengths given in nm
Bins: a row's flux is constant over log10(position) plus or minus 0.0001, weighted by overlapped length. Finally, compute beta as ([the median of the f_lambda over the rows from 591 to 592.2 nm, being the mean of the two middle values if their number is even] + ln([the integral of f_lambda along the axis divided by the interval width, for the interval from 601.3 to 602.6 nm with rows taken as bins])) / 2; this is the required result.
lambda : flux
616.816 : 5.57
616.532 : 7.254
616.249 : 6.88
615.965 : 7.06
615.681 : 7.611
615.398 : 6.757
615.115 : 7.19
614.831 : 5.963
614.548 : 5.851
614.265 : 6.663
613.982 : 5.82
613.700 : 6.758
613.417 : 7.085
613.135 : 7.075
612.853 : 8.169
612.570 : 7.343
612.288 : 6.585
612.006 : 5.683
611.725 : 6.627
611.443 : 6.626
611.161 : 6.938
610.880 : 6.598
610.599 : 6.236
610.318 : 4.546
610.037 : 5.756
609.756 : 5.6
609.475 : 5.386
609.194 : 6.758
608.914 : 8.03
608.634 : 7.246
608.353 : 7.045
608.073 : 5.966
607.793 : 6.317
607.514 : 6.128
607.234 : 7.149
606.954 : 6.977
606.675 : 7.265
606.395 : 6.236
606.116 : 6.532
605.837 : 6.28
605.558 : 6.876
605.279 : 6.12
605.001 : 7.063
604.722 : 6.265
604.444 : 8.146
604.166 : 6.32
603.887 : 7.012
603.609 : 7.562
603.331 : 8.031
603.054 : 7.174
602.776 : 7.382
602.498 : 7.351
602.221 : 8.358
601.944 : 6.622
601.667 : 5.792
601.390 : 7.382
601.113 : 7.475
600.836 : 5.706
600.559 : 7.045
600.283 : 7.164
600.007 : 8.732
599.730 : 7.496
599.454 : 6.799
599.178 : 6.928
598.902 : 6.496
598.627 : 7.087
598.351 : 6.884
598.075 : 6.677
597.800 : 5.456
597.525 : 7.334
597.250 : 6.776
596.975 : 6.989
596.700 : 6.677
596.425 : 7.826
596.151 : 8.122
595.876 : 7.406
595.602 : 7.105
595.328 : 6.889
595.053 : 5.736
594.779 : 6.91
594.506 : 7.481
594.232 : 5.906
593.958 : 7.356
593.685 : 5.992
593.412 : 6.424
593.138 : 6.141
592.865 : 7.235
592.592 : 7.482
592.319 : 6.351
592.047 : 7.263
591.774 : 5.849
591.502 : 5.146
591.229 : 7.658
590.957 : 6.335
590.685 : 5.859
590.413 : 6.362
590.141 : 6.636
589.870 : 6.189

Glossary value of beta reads 4.26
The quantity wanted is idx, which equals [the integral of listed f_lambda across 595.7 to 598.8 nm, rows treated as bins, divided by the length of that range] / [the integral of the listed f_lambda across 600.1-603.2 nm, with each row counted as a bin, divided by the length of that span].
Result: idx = 0.99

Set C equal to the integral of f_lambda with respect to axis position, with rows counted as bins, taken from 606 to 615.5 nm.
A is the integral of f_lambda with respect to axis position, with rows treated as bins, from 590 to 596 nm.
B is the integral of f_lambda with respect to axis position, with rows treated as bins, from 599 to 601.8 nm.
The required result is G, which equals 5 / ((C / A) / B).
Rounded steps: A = 40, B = 20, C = 62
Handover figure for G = 63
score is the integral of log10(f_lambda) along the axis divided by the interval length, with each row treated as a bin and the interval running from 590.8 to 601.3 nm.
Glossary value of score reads 0.833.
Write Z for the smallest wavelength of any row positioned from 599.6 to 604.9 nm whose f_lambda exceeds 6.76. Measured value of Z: 599.730 nm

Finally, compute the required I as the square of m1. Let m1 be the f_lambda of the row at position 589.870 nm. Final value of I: 38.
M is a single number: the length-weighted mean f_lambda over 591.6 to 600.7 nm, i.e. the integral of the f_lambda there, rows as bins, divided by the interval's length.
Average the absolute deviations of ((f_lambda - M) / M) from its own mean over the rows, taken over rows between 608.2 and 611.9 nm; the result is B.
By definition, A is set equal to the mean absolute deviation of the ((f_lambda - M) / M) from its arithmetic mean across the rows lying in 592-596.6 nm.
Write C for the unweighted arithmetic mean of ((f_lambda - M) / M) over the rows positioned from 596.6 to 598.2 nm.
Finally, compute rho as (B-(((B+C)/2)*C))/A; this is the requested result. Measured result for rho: 1.20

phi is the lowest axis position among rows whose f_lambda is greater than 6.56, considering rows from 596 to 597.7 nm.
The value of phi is 596.151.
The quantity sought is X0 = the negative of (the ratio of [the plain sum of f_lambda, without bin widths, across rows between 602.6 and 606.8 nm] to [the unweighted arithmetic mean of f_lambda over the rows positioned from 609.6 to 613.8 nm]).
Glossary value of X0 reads -16.0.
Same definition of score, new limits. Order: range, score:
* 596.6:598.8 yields 0.827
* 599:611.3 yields 0.830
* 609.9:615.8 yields 0.814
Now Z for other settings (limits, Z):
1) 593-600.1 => 593.958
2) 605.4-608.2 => 605.558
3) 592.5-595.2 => 592.592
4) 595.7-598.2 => 595.876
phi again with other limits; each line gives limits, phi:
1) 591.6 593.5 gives 592.047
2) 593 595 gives 593.958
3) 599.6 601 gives 599.730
